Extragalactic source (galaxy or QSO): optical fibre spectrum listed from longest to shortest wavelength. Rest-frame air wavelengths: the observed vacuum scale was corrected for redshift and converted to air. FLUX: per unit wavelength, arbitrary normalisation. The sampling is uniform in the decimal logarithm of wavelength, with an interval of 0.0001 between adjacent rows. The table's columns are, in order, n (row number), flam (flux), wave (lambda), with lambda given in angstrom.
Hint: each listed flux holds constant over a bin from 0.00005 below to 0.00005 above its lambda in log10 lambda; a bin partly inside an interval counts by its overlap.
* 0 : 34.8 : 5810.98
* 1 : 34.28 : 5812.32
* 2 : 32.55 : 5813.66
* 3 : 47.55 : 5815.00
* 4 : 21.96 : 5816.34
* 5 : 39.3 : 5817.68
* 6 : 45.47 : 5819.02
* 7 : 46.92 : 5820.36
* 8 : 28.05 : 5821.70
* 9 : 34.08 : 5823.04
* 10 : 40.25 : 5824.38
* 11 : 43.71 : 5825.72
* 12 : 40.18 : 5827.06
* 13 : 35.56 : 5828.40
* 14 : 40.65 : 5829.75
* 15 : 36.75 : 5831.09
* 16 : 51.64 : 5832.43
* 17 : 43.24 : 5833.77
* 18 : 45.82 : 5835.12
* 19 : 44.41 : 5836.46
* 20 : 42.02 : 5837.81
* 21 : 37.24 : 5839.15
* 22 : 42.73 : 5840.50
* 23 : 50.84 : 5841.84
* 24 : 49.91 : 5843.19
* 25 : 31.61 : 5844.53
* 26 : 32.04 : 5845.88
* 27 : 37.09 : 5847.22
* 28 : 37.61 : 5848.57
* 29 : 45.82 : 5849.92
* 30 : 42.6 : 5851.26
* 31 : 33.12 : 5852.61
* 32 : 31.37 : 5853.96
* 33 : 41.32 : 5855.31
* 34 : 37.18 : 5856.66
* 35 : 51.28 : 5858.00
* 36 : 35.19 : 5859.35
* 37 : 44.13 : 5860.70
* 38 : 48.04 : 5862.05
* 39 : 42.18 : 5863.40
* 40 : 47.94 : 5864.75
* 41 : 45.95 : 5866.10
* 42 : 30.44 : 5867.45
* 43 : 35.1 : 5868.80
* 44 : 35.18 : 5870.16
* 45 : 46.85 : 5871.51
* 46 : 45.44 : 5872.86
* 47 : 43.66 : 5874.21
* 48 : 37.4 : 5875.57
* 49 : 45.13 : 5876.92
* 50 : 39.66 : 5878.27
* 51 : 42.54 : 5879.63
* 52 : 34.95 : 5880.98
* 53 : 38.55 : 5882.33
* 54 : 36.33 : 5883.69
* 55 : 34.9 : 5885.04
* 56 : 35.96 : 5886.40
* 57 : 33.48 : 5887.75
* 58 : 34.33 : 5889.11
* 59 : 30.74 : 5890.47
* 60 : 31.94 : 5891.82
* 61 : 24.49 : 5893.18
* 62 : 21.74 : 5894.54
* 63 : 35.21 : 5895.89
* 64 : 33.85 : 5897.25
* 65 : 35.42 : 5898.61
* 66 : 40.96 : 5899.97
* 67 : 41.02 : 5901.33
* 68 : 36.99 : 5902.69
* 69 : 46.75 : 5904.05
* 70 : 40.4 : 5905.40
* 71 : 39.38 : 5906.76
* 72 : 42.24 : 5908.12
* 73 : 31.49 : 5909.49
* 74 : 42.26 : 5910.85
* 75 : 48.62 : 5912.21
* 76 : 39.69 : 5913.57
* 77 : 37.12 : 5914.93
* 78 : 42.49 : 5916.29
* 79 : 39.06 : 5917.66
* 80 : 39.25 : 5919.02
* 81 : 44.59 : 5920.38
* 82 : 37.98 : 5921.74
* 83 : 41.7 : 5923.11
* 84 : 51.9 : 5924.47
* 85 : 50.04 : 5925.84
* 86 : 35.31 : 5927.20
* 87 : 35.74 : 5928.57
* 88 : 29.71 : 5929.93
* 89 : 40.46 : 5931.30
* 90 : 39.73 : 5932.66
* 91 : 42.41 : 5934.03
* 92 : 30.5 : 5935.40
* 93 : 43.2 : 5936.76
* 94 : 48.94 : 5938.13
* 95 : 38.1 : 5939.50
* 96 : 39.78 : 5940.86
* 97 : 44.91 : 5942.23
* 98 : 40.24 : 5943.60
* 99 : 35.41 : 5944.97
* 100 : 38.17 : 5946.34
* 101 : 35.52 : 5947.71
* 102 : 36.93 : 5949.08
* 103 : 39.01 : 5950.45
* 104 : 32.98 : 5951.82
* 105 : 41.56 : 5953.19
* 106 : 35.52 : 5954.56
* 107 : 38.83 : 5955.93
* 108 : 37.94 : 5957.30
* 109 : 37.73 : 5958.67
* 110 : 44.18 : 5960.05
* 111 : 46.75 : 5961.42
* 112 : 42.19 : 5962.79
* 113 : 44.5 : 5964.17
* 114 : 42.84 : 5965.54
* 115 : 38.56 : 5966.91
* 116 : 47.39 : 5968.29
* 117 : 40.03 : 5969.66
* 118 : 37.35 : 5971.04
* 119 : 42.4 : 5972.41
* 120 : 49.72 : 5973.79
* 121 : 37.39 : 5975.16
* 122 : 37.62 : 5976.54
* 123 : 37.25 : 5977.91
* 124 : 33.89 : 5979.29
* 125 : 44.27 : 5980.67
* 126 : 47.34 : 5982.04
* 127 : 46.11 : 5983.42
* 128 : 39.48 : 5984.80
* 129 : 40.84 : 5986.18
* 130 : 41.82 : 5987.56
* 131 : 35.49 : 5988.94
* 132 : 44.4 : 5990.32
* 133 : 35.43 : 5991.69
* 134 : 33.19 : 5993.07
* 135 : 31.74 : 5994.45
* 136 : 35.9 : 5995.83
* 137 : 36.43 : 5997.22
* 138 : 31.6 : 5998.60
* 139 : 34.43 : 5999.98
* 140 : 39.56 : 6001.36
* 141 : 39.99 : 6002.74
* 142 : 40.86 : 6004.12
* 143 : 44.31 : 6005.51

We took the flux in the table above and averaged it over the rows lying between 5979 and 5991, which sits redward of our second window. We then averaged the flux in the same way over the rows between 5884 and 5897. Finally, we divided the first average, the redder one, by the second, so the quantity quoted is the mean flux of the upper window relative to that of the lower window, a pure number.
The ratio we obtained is 1.32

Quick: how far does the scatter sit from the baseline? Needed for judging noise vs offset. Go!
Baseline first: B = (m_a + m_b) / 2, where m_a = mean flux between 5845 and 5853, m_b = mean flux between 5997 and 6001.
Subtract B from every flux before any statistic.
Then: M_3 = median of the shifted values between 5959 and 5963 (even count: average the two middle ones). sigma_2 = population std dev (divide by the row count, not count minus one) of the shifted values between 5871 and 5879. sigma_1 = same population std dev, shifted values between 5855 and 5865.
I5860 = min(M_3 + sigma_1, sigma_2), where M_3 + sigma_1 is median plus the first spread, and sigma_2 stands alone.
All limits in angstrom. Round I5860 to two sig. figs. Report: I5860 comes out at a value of 3.4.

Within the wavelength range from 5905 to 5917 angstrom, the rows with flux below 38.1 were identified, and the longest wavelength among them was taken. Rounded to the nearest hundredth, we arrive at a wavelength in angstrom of 5914.93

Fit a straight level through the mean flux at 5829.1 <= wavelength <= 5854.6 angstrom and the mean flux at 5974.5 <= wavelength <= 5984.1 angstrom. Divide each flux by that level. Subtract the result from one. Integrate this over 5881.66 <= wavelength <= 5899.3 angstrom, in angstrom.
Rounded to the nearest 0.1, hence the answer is 3.4 angstrom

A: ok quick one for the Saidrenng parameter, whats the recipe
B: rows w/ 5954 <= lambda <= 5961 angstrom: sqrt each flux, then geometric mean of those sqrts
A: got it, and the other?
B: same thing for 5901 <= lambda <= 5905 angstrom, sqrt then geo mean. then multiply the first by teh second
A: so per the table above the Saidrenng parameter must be 40.0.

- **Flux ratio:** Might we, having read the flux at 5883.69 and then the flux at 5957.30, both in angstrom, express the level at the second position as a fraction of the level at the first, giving 1.0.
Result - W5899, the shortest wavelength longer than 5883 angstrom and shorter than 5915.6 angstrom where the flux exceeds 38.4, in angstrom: 5899.97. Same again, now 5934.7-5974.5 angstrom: 5936.76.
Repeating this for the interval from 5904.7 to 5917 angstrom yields 5905.40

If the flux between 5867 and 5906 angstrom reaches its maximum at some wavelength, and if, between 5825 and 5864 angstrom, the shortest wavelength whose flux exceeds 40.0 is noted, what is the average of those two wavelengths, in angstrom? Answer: 5848.6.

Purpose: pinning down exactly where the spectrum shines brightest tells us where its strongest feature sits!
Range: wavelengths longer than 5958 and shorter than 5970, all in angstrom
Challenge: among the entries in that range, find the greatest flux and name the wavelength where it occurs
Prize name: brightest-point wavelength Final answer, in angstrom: 5968.29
